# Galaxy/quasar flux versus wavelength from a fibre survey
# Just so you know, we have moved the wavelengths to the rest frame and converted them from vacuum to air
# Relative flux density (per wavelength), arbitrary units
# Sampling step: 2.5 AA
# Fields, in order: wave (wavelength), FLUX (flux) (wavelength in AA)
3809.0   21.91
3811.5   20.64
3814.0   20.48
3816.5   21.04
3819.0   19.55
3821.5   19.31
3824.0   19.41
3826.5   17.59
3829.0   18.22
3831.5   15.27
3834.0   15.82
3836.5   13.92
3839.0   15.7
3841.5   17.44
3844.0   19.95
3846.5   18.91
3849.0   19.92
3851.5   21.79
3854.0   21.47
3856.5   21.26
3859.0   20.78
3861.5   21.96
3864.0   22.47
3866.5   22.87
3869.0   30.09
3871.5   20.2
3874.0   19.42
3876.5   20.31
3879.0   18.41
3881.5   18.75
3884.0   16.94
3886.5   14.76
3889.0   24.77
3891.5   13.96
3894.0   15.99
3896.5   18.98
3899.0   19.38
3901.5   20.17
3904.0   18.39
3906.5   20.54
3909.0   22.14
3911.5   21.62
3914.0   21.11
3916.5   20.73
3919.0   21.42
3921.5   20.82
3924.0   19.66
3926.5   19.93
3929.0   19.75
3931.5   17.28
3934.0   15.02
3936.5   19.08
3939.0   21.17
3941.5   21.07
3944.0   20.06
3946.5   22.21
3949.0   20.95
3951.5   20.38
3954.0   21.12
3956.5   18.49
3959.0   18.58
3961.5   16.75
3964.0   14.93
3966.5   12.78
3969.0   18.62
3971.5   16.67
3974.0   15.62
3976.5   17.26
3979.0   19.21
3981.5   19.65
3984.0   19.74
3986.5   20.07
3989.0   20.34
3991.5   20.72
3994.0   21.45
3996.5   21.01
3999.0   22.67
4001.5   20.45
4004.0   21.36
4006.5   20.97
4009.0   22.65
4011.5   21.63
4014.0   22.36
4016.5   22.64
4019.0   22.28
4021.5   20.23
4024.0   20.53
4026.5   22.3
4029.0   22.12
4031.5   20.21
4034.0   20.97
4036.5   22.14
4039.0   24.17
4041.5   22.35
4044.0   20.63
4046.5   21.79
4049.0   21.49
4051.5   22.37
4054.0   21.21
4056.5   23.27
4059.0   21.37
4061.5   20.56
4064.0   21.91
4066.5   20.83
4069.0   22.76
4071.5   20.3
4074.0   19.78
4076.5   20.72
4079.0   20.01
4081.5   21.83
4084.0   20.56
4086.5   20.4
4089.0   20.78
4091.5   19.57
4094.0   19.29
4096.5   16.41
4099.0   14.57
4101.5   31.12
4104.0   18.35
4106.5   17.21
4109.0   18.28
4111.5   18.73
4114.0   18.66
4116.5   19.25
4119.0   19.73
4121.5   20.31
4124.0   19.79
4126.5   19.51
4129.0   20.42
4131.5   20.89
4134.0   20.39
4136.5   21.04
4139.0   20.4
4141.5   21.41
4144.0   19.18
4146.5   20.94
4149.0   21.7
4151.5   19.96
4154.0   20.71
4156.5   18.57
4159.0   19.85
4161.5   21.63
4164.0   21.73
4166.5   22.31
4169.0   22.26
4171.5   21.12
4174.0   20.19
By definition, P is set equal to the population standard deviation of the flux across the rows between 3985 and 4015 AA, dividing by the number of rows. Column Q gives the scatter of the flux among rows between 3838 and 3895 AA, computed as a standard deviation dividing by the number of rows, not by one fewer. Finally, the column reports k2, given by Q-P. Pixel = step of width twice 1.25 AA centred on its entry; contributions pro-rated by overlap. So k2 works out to 2.6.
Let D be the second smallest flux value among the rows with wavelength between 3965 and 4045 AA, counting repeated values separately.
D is 15.62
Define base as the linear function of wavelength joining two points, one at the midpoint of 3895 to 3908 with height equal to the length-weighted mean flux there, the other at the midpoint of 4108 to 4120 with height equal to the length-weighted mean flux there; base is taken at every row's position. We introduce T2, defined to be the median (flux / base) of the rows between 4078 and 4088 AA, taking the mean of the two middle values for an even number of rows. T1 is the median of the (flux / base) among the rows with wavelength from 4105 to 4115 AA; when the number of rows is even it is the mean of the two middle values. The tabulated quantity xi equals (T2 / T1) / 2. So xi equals 0.55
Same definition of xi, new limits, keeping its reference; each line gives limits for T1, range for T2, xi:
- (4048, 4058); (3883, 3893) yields 0.35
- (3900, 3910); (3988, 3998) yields 0.52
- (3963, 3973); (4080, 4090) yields 0.66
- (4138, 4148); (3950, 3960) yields 0.46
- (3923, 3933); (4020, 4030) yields 0.55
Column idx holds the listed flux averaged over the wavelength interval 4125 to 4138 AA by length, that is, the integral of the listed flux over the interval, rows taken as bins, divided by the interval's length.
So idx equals 20.4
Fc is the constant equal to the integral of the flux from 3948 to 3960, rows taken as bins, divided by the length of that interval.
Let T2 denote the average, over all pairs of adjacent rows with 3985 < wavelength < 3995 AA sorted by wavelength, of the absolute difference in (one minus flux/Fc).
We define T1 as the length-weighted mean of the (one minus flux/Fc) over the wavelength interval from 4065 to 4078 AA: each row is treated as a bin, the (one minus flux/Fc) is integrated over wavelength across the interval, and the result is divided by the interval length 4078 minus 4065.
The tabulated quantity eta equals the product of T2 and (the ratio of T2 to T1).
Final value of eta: -0.011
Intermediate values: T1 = -0.05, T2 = 0.023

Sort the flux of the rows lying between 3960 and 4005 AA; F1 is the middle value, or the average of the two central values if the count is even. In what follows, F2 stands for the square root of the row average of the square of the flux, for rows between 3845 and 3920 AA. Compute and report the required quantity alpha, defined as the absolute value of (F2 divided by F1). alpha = 1.04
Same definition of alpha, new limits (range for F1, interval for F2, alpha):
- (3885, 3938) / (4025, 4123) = 1.06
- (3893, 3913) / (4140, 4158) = 1.03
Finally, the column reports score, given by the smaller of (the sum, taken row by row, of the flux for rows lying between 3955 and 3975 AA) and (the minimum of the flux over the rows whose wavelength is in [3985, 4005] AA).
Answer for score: 20.1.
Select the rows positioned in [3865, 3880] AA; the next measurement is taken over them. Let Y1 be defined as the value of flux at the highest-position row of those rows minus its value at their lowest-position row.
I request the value -4.5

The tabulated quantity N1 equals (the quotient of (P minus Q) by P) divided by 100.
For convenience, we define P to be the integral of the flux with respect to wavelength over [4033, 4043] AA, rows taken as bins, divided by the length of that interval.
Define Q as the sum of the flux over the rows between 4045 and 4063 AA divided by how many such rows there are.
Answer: 0.0003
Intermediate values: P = 22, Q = 21.7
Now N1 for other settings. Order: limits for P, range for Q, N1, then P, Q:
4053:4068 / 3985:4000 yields 0.0002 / 22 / 21.0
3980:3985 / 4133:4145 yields -0.0004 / 20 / 20.5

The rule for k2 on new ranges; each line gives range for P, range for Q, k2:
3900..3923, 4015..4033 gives 0.0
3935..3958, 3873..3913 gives 1.6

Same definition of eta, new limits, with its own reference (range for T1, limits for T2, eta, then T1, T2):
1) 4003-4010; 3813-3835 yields -0.032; -0.09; 0.052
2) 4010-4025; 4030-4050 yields -0.047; -0.09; 0.064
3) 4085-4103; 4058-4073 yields -0.314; -0.02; 0.077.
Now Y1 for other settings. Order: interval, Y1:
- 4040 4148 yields -1.4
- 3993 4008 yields -0.5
